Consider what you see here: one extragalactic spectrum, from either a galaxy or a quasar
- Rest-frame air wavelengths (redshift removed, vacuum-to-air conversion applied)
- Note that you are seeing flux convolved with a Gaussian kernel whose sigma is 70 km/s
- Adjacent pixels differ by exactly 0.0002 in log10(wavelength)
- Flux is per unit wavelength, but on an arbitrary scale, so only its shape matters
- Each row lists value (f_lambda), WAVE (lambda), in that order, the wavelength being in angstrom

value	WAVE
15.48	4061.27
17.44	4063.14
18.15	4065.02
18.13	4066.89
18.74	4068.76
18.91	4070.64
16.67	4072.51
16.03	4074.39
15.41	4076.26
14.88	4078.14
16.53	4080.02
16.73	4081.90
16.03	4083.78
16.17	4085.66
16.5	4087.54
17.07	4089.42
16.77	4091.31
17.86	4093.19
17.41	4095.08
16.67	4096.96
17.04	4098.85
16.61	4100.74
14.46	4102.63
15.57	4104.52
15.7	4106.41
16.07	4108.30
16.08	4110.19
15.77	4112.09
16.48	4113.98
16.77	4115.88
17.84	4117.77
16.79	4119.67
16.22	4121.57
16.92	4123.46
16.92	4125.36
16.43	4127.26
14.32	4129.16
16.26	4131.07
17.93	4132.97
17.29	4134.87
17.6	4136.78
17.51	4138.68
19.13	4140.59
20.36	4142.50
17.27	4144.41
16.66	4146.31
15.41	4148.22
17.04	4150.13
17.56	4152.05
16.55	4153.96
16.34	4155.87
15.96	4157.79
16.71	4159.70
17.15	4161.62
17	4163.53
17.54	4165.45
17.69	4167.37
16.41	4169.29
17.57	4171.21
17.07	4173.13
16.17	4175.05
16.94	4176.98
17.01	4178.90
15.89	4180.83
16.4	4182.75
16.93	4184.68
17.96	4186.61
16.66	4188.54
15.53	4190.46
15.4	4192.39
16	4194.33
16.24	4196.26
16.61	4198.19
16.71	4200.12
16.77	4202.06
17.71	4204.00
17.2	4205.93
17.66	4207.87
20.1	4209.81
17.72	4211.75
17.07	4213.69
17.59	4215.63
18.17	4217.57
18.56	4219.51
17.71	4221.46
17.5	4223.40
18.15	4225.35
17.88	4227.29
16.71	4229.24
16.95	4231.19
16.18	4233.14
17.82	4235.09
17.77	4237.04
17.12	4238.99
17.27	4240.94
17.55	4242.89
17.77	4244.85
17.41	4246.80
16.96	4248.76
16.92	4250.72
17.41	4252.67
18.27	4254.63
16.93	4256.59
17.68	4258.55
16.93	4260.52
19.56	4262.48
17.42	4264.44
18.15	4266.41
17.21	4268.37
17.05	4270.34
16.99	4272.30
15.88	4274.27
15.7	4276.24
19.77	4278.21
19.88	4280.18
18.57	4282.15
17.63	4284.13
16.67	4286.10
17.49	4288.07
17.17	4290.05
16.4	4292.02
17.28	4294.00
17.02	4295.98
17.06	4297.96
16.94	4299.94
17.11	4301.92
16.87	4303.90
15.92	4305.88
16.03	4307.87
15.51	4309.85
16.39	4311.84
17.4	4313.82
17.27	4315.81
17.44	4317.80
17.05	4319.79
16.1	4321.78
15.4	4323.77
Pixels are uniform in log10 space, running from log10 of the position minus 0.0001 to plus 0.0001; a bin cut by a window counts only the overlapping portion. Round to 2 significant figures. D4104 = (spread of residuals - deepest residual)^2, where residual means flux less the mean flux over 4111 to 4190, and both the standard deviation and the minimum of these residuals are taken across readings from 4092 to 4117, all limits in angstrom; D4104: 11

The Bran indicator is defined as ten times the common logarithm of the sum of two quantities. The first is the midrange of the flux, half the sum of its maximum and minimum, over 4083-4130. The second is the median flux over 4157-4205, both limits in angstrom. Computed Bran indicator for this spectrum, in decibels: 15.2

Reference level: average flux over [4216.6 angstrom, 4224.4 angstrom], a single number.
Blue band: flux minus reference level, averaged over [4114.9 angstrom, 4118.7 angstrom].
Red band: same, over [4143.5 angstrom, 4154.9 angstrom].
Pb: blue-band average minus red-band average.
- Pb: 0.6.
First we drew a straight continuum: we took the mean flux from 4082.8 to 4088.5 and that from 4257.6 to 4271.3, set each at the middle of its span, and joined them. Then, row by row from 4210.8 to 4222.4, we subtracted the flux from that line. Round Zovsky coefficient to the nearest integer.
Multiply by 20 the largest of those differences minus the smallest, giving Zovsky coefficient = 29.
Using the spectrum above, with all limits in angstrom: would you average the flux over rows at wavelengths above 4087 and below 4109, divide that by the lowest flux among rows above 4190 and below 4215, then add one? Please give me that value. 2.07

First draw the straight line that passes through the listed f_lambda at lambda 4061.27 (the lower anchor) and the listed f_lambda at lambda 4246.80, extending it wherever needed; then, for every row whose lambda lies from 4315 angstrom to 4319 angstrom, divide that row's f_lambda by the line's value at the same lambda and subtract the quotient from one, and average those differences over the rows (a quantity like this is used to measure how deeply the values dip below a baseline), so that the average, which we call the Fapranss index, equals 0.04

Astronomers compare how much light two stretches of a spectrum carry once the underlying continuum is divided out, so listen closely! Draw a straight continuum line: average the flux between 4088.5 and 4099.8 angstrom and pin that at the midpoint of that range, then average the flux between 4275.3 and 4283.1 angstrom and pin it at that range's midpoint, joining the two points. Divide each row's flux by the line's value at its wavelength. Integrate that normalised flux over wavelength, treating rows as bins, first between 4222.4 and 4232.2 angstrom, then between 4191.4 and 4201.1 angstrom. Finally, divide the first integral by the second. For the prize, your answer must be 1.07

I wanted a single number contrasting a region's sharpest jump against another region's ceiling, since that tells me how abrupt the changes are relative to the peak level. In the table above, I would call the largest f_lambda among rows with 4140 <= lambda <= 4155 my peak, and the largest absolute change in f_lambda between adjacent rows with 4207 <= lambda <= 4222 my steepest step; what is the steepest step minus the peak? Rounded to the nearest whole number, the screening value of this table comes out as -18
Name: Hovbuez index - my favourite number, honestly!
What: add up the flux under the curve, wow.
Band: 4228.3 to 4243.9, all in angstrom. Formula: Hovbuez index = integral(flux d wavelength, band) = 268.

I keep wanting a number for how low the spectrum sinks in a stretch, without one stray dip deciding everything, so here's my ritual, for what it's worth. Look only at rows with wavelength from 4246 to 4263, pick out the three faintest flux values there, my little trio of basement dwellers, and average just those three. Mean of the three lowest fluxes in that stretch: 16.9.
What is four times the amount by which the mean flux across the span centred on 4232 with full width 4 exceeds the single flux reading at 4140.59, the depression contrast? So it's -10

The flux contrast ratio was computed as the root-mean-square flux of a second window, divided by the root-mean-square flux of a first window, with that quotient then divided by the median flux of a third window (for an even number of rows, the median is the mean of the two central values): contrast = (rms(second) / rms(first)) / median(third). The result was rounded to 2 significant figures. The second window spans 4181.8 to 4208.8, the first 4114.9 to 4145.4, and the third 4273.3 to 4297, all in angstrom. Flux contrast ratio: 0.056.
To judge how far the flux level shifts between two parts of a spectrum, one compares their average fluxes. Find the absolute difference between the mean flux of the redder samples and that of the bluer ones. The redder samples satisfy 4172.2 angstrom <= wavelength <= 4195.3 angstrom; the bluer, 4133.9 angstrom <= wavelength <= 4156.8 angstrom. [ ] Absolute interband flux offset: 0.90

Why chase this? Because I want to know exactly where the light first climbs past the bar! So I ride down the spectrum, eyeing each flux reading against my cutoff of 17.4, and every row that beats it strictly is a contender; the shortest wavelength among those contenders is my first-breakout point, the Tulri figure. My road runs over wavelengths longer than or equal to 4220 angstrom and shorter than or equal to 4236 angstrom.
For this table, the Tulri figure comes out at 4221.46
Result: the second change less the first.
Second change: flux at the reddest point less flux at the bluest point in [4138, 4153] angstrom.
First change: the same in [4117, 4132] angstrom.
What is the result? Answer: 1.6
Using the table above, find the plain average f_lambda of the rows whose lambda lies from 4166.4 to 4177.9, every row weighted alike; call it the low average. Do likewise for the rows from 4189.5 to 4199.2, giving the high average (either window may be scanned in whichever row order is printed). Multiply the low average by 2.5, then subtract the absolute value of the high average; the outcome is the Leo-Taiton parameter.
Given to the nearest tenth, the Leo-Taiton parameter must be 26.5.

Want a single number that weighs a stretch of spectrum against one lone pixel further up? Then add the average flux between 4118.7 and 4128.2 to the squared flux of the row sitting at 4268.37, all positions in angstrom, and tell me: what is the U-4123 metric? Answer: 313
